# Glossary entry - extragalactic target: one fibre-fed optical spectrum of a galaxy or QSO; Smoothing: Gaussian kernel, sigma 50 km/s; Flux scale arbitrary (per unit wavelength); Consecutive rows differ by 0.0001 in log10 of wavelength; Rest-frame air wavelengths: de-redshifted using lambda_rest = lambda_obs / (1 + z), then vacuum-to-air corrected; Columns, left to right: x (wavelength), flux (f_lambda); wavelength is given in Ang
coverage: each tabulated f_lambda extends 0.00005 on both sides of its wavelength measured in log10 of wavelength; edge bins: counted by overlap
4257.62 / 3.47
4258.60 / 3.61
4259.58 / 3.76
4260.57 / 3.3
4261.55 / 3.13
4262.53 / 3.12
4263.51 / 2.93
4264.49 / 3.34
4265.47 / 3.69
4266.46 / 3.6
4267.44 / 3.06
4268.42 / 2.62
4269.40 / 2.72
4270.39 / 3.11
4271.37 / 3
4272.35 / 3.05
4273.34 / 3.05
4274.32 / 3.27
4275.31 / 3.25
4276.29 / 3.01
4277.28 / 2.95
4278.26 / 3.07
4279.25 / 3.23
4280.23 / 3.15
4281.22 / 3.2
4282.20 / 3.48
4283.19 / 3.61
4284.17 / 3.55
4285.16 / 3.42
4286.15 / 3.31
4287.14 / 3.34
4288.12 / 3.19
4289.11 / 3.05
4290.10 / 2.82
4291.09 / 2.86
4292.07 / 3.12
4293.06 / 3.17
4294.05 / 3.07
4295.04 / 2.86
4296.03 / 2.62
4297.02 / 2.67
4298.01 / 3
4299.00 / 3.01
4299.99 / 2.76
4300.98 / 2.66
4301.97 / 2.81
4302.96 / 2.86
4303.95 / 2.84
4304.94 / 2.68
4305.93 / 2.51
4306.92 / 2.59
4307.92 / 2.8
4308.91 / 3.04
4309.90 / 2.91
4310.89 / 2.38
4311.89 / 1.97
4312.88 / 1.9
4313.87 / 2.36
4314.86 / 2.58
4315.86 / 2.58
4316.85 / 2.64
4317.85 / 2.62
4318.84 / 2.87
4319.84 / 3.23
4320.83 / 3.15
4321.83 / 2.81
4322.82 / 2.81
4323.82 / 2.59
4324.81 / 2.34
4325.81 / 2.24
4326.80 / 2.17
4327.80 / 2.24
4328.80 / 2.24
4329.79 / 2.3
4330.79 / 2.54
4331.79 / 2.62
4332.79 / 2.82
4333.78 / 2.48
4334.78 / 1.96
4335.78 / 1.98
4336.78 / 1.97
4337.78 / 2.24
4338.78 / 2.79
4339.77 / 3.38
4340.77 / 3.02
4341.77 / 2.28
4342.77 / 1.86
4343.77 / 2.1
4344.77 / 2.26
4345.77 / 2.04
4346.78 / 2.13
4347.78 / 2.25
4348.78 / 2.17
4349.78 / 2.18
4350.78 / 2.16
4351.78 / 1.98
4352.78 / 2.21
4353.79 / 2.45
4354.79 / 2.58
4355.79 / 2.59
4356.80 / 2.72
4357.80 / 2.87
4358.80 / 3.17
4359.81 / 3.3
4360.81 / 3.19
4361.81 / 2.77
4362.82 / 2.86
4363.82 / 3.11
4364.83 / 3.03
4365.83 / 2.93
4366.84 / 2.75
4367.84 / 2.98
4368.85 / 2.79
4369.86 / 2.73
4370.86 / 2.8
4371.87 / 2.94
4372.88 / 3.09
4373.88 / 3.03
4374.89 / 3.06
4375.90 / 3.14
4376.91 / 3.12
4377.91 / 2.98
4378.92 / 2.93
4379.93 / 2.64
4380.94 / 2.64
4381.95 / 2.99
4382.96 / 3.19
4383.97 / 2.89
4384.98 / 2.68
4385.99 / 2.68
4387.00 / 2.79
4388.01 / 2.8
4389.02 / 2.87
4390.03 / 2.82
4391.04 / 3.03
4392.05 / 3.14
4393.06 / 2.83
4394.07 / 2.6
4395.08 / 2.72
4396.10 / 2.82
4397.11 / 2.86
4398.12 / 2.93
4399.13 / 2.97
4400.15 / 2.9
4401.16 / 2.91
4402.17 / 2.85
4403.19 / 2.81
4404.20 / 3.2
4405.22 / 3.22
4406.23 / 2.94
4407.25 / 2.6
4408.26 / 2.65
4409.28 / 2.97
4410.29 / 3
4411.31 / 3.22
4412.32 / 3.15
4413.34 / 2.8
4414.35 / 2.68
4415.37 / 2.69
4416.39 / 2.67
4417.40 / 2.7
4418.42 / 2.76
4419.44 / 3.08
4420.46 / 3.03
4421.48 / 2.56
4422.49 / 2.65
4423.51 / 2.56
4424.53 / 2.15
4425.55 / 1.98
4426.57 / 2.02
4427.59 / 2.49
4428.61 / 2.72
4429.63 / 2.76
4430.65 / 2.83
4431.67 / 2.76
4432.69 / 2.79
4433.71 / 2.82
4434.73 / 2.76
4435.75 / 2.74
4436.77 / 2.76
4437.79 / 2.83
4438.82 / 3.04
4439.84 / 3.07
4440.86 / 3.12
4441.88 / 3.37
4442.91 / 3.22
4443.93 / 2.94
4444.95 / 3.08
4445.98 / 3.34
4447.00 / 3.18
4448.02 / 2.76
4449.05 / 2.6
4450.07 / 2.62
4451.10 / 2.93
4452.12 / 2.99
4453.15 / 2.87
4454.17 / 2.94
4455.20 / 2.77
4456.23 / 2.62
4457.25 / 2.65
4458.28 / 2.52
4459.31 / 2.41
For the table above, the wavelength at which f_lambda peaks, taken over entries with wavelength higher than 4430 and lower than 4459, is 4441.88 Ang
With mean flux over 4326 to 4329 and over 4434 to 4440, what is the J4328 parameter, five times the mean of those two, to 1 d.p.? 12.7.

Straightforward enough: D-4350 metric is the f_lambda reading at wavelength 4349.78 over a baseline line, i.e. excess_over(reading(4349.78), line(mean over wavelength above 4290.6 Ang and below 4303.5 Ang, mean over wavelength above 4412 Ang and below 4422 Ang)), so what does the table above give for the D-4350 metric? -0.67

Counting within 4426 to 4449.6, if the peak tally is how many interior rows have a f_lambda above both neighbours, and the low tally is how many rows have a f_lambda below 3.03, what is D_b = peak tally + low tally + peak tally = 23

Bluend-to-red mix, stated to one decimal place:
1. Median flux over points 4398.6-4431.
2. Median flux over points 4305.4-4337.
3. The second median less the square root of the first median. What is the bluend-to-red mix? 0.9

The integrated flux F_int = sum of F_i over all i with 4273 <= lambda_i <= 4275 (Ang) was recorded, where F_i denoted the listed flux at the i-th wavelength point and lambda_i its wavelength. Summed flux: 6.3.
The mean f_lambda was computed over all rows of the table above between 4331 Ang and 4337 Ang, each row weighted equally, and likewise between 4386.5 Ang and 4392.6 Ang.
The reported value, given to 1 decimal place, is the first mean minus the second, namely -0.6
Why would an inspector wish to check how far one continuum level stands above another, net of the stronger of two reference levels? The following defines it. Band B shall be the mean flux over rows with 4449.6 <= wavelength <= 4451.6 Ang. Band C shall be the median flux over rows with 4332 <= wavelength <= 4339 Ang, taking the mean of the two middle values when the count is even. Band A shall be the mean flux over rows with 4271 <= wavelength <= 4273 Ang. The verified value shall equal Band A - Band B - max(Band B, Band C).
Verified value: -2.5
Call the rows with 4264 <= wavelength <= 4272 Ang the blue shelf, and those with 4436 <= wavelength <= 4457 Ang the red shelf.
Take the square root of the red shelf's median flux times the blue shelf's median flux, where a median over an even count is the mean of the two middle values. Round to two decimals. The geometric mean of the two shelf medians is 3.01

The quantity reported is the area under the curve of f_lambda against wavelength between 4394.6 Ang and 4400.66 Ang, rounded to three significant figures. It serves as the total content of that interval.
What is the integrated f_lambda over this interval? 17.4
